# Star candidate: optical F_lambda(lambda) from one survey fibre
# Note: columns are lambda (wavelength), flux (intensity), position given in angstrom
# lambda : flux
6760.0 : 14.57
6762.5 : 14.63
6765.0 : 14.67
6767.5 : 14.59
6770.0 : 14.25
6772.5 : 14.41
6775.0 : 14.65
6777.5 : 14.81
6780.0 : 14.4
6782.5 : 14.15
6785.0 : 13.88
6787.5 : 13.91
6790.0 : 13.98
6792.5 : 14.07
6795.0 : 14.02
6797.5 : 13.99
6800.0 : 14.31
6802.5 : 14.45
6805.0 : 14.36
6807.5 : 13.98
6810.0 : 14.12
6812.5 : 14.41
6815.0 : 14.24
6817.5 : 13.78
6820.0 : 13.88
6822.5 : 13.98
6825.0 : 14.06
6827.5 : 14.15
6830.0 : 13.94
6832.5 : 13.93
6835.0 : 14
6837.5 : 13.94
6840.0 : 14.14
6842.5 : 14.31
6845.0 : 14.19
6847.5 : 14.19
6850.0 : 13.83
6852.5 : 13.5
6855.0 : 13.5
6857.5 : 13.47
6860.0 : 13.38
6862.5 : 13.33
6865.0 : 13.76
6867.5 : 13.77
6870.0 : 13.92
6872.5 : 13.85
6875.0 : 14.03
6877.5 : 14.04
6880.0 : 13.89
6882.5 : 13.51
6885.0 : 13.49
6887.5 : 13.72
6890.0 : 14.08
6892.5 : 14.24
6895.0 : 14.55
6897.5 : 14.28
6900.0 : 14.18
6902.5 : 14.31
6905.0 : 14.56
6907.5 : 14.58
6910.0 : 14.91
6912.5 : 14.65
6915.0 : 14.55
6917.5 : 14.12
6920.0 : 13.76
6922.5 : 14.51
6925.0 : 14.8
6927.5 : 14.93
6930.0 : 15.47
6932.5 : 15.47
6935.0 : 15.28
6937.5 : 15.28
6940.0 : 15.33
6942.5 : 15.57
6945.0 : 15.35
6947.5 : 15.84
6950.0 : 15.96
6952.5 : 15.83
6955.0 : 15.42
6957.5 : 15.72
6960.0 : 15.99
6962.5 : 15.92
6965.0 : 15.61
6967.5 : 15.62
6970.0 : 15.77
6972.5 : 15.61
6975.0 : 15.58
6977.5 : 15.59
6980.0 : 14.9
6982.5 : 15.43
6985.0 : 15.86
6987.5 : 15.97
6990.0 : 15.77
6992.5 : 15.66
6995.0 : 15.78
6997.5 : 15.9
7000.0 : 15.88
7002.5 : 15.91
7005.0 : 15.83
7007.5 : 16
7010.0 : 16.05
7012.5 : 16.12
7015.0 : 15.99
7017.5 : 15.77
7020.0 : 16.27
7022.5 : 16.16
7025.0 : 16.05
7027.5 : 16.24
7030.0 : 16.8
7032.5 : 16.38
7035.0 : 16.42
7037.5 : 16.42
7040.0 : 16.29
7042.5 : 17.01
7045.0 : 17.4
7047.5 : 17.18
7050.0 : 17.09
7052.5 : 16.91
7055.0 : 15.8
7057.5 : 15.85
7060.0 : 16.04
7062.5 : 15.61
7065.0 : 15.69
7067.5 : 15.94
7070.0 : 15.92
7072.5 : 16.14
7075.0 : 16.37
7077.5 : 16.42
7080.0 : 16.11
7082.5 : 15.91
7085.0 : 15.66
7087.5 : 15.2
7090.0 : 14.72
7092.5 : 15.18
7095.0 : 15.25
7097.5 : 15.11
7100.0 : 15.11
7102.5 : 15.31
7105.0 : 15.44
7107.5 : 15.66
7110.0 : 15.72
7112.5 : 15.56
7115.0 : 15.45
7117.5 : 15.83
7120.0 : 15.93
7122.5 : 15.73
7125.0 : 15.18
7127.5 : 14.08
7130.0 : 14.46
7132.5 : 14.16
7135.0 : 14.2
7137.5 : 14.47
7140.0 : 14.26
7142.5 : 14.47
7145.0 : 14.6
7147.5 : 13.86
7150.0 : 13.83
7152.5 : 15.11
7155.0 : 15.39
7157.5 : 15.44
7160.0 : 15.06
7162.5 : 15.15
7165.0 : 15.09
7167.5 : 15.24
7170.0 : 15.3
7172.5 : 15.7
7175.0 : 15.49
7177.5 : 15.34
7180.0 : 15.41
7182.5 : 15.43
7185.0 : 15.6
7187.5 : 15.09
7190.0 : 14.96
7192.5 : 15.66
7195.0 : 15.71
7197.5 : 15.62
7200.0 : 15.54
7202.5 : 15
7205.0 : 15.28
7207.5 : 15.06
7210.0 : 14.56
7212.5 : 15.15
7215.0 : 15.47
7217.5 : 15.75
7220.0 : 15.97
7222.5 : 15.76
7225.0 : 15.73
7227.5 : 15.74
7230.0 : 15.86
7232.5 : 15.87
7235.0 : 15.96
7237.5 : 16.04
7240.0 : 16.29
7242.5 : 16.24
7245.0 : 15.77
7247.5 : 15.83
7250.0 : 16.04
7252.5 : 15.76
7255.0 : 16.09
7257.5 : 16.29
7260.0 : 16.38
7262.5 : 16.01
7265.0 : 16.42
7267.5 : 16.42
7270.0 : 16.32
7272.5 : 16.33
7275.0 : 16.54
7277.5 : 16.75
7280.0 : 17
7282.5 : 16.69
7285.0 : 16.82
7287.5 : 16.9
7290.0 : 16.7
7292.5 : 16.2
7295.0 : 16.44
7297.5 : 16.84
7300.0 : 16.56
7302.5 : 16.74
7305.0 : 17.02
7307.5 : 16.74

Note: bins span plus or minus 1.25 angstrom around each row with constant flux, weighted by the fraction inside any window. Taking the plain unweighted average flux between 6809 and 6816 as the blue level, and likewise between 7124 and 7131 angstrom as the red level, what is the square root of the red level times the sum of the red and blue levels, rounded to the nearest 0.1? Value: 20.5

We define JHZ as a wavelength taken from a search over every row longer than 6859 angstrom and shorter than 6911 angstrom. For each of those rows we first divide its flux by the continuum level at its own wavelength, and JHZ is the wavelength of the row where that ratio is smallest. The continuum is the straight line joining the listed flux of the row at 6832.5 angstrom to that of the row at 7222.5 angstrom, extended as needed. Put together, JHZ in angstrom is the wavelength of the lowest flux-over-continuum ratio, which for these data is 6862.5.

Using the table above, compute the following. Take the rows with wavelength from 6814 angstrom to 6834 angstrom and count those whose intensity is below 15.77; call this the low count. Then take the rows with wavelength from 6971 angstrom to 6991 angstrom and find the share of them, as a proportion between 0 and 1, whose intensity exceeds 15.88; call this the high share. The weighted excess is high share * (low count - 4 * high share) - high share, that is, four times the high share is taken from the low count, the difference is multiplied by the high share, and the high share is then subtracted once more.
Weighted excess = 1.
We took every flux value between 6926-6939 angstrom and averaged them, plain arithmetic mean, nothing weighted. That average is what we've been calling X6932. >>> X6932 15.3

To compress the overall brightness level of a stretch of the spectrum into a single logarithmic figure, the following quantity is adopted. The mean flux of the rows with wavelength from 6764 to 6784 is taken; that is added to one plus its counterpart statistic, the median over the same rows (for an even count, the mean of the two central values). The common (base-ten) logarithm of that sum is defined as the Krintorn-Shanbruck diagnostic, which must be 1.477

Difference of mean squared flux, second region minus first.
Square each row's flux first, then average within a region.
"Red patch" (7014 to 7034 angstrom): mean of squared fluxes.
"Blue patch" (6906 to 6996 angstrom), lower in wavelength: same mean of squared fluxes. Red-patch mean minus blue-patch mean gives 27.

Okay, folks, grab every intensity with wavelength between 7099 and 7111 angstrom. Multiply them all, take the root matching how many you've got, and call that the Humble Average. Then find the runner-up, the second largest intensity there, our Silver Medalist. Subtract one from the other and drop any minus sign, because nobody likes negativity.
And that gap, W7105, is 0.21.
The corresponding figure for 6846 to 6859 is 0.13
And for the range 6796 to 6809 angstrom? 0.14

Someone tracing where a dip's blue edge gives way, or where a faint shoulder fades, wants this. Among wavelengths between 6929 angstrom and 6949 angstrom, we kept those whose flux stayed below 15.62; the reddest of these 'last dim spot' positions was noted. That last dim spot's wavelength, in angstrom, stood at 6945.0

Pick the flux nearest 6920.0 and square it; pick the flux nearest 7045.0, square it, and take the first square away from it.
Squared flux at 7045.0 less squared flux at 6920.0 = 113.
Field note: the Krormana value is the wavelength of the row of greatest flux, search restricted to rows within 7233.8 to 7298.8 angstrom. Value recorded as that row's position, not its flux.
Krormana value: 7280.0 angstrom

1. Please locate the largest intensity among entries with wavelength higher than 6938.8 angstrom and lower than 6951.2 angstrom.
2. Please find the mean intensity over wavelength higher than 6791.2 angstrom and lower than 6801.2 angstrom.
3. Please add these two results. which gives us 30.1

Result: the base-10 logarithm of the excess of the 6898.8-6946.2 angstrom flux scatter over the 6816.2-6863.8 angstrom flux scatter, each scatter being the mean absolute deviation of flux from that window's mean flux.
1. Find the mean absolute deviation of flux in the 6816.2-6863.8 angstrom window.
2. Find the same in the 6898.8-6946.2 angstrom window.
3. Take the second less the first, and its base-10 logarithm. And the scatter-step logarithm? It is -0.70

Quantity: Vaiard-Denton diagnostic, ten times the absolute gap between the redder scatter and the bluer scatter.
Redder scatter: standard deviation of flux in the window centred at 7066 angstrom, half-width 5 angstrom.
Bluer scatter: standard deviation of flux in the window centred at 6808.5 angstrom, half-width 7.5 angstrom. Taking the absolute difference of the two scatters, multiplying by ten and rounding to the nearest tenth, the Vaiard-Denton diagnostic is 0.2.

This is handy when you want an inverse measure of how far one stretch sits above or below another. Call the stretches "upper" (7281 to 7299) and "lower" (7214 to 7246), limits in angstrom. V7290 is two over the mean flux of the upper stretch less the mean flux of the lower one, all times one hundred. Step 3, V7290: 258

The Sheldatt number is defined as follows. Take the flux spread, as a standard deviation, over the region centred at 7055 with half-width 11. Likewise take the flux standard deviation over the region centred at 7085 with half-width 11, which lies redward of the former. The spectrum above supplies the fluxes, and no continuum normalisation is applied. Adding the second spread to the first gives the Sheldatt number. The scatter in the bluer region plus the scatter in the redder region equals 1.3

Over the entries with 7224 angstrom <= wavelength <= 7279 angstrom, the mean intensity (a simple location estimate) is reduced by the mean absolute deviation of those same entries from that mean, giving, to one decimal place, 15.9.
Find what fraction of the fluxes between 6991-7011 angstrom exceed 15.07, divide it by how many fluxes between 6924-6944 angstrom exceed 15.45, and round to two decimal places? 0.33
